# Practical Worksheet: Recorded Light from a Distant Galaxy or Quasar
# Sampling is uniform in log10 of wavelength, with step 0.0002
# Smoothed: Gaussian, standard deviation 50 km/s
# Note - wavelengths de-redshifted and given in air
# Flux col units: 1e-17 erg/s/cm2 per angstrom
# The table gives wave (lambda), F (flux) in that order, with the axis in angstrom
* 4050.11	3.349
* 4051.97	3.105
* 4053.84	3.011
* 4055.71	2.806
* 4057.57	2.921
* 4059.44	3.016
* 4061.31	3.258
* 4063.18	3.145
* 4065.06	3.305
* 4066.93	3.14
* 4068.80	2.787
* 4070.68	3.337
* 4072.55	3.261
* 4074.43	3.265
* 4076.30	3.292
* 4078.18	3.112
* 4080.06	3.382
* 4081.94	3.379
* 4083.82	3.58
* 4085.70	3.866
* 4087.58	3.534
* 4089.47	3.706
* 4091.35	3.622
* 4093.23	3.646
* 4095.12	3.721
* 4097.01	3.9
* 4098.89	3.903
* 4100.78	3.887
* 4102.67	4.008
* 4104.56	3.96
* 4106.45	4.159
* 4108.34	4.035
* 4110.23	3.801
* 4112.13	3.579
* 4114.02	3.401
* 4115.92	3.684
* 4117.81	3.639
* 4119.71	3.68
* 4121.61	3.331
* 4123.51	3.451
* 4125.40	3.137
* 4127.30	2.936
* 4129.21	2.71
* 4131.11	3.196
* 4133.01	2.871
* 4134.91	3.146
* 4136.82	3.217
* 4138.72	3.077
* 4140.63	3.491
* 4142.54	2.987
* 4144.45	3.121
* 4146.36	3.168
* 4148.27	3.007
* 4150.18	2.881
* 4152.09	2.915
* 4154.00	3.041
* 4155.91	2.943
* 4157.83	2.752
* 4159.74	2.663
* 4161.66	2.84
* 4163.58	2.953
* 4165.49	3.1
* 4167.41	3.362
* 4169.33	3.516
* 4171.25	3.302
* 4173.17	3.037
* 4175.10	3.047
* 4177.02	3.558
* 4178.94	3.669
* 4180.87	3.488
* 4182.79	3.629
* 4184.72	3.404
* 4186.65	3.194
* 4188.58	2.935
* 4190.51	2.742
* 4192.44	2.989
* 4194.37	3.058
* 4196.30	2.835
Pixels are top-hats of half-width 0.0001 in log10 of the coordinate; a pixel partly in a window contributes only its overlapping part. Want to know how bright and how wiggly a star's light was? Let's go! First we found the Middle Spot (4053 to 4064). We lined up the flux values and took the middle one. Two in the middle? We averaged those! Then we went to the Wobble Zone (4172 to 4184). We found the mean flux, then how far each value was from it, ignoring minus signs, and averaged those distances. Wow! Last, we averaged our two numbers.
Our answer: 1.63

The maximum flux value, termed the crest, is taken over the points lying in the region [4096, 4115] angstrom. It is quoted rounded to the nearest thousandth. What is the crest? 4.159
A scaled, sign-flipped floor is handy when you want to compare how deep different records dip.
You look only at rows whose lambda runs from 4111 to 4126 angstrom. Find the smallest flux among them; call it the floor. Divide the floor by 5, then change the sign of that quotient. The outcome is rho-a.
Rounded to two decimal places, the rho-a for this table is -0.63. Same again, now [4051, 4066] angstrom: -0.56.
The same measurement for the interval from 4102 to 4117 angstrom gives -0.68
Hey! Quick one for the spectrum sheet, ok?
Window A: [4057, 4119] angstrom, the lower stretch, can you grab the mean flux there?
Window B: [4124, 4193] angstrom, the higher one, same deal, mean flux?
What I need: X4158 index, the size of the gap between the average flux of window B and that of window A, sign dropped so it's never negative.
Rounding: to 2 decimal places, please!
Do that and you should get 0.41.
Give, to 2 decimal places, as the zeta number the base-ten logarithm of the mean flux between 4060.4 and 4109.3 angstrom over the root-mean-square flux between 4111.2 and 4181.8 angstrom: 0.04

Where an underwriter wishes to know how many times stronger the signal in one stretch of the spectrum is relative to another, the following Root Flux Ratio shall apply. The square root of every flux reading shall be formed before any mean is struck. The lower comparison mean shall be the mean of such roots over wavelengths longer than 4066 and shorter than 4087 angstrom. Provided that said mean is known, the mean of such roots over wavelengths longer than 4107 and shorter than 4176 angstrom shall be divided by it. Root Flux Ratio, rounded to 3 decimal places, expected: 0.982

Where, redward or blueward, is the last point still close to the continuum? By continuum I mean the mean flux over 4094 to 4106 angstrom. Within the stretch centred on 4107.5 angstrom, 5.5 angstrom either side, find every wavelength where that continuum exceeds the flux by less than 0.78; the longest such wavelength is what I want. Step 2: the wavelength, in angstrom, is 4112.13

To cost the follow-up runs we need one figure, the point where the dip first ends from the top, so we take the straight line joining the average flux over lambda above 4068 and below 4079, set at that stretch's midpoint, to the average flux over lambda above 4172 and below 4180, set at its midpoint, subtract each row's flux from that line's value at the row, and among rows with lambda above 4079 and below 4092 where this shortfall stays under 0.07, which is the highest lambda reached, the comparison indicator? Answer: 4091.35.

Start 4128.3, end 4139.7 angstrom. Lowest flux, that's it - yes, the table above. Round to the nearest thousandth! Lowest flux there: 2.710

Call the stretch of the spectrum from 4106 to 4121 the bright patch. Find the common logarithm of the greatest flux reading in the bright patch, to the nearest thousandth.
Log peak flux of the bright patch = 0.619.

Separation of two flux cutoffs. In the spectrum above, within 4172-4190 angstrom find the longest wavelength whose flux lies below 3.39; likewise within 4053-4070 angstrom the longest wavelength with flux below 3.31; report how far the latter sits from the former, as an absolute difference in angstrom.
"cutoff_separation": 119.8 angstrom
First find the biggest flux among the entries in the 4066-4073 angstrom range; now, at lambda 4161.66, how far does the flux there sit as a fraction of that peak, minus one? -0.15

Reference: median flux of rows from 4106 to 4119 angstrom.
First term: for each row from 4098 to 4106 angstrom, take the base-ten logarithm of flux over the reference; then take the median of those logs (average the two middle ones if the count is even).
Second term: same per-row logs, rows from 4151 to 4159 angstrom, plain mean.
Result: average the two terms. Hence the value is -0.04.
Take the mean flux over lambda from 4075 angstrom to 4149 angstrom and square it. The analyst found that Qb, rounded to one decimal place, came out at 12.0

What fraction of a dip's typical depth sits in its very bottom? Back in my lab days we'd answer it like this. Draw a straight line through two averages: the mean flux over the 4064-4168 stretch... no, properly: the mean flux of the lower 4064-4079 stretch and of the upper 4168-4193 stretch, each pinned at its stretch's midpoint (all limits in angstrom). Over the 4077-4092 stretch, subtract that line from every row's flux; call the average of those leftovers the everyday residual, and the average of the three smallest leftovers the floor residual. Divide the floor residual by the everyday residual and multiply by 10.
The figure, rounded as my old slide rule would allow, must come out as 3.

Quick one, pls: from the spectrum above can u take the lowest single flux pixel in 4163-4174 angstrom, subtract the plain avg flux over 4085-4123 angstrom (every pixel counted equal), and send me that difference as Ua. -0.80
